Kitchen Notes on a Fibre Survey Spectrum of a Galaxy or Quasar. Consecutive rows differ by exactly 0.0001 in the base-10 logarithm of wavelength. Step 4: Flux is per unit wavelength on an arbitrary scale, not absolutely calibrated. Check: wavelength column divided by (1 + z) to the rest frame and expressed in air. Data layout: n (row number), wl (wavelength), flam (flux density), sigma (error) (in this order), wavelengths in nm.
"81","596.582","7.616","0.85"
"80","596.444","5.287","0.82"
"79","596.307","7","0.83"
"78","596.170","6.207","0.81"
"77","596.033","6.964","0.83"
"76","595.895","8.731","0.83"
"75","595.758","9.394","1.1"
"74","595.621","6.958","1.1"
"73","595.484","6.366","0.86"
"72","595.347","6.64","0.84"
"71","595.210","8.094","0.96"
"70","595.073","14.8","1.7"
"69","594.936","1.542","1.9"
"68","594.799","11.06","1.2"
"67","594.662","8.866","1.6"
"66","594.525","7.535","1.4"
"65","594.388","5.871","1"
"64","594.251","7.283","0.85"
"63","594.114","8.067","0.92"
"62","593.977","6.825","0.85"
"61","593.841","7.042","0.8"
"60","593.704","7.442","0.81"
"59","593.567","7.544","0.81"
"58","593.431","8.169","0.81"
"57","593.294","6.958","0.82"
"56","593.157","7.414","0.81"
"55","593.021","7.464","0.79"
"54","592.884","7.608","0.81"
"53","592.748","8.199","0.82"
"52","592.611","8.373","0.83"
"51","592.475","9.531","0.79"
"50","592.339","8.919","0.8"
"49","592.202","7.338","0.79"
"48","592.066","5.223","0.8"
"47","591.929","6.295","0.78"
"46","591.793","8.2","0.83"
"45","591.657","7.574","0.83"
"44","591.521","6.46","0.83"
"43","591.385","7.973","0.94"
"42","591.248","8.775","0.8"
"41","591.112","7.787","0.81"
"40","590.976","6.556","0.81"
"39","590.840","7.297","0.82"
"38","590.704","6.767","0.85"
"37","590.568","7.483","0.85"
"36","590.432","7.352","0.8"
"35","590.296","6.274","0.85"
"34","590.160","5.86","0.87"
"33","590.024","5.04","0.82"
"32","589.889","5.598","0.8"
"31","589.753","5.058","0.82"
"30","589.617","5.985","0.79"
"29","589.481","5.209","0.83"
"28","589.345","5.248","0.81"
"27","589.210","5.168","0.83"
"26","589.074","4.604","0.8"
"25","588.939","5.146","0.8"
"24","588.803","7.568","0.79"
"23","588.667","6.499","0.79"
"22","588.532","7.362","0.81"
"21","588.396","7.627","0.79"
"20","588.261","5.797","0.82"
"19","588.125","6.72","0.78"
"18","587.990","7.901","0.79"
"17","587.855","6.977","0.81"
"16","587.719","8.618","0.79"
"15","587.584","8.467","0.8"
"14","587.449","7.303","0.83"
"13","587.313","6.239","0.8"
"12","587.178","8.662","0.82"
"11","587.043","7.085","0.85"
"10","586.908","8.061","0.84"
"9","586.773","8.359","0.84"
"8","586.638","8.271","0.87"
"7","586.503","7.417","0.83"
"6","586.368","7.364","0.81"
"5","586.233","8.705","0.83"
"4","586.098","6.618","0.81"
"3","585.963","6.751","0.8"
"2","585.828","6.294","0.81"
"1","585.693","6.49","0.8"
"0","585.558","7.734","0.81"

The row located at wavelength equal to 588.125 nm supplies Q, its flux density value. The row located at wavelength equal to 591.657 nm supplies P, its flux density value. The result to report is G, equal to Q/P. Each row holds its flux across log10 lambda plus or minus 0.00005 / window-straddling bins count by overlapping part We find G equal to 0.89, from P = 7.574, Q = 6.72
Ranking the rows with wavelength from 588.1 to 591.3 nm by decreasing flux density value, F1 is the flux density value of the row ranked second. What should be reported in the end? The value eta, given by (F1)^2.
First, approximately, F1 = 7.787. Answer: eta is 61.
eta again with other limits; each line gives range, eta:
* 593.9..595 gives 79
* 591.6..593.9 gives 80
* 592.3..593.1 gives 80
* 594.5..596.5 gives 122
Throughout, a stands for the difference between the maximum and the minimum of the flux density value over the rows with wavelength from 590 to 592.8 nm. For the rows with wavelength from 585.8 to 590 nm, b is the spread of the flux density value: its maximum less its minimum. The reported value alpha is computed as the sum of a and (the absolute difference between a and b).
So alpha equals 4.9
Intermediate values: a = 4.5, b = 4.1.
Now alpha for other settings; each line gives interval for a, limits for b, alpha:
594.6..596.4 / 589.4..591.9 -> 22.8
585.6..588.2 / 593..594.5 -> 2.6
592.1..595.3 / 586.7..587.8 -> 24.1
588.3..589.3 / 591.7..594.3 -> 4.3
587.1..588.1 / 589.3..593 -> 4.5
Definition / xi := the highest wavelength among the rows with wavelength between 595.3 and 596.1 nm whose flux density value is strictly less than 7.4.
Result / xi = 596.033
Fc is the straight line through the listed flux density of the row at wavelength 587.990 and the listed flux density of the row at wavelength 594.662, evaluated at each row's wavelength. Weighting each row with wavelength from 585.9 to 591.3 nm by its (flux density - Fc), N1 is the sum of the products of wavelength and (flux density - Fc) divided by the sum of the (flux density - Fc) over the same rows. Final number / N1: 589.49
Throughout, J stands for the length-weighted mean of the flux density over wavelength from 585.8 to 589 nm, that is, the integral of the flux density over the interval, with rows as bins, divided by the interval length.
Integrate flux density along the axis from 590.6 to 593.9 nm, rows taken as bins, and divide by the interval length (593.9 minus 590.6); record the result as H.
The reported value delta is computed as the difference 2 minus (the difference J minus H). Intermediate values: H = 7.54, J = 7.34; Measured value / 2.2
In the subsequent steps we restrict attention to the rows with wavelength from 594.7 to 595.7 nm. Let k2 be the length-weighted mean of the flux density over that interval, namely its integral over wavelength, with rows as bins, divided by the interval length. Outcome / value 8.0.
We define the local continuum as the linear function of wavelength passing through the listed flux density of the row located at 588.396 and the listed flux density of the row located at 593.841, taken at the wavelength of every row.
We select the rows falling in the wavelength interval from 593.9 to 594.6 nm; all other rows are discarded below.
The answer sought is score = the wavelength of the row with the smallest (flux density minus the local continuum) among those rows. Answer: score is 594.388 nm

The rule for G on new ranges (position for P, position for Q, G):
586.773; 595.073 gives 1.77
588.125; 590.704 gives 1.01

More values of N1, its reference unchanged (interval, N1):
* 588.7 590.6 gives 589.62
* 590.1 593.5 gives 591.59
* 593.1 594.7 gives 593.91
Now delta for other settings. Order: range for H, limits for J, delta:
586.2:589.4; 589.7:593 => 2.0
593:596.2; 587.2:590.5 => 3.2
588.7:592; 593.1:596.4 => 0.9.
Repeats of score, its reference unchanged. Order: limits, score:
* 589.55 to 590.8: 589.753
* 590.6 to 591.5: 590.976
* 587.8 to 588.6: 588.261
